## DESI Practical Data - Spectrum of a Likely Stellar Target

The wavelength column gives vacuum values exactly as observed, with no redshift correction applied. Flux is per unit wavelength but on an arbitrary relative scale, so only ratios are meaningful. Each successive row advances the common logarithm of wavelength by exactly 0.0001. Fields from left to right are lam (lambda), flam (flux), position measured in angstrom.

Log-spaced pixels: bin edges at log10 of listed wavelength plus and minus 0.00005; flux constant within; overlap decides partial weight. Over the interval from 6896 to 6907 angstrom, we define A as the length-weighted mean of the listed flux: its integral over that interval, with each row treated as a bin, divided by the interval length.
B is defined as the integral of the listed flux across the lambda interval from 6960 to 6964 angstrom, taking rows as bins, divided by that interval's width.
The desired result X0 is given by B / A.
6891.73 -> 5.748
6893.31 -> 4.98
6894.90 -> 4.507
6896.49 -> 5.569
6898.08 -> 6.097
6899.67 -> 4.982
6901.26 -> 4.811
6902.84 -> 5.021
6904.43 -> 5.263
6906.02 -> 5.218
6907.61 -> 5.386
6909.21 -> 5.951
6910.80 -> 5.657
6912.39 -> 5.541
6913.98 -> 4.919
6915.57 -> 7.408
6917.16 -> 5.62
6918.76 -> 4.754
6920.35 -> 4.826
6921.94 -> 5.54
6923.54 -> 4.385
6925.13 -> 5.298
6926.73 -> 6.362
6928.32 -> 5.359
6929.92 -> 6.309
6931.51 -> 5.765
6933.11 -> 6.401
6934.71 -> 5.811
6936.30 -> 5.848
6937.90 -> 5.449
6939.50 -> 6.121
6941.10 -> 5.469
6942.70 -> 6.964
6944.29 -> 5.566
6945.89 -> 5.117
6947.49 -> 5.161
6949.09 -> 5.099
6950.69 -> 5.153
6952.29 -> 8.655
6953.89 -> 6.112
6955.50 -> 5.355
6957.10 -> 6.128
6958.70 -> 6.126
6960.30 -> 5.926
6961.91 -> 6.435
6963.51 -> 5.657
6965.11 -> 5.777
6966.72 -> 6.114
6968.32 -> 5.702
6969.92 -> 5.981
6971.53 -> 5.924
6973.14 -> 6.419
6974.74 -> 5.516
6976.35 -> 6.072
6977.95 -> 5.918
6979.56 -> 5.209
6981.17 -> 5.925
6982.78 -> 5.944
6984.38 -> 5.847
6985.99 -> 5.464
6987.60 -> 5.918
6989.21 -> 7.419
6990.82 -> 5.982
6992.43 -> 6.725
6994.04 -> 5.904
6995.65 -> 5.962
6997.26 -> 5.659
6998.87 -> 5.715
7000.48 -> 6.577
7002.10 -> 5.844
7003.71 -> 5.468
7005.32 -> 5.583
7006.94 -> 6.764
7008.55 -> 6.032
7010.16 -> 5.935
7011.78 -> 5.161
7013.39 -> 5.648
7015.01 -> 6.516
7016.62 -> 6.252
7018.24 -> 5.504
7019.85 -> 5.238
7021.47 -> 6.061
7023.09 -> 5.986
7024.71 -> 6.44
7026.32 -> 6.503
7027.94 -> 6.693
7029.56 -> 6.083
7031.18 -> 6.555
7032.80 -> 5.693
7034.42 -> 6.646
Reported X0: 1.14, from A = 5.28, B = 6.04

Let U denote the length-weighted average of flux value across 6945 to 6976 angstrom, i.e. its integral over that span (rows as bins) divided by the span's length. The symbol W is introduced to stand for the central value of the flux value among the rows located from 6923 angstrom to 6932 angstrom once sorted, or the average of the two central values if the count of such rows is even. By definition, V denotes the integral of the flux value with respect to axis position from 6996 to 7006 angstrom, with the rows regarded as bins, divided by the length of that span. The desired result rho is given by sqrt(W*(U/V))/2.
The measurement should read 1.19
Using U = 5.91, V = 5.82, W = 5.6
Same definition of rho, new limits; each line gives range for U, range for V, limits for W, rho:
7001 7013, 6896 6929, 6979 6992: 1.26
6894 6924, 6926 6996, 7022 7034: 1.20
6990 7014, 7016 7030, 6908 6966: 1.17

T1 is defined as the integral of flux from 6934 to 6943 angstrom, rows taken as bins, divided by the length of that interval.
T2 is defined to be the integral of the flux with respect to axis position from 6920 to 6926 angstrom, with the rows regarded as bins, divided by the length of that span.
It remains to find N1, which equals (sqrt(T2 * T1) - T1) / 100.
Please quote -0.0044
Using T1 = 5.89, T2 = 5.0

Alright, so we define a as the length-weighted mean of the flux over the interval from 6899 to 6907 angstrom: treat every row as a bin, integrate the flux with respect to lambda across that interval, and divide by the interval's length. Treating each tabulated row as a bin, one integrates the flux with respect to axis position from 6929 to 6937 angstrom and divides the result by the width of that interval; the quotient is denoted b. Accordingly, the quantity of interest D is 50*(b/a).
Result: 59.3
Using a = 5.07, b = 6.02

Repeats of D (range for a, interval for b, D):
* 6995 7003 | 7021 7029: 53.3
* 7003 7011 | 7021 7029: 53.2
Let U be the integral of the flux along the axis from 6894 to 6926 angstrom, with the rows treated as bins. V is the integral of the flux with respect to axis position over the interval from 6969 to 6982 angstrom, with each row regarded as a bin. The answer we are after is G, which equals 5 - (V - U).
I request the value 100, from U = 171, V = 76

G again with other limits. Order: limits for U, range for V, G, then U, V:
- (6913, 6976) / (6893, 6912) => 270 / 366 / 101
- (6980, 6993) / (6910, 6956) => -179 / 80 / 263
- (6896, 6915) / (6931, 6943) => 36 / 102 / 71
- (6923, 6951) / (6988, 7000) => 89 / 159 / 74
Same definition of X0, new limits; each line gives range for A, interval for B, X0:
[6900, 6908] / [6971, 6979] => 1.16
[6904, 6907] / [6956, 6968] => 1.14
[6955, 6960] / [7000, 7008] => 1.02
